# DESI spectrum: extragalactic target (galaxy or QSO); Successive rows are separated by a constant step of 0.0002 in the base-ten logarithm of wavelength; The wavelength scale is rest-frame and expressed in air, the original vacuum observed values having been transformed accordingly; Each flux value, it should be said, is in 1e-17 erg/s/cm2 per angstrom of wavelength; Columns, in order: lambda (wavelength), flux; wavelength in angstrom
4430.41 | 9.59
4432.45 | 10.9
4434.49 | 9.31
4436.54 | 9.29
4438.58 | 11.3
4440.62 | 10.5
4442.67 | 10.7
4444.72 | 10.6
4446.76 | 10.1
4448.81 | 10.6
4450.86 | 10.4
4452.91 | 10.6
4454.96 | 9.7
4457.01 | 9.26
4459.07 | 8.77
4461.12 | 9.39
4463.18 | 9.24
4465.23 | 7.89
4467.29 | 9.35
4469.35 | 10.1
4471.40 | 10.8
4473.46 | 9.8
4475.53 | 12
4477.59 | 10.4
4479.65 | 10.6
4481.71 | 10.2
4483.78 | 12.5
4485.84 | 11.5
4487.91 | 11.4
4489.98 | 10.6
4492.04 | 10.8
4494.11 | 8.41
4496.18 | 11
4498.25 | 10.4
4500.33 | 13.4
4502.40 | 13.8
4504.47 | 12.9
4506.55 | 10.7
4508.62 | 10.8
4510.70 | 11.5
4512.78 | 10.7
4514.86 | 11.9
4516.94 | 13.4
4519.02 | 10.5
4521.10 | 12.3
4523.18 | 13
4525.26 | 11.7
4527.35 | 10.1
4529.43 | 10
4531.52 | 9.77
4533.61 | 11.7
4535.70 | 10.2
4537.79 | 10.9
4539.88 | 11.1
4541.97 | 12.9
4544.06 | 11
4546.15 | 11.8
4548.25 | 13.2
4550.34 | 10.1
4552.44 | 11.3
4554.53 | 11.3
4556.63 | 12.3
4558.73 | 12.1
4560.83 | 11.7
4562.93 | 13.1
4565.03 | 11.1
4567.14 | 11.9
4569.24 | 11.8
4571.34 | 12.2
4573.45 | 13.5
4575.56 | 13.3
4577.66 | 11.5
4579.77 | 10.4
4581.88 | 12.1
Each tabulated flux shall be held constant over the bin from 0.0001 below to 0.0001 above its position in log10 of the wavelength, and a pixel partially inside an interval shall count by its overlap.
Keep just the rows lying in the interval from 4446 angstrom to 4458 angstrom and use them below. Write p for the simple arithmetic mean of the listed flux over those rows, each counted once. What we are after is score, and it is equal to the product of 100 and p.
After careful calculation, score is 1011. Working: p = 10.1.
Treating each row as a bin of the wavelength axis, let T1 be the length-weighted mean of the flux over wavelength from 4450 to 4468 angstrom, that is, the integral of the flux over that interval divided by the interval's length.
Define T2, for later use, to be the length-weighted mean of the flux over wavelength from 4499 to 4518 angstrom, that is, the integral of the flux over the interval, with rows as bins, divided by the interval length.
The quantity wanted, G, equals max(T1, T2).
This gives 12.1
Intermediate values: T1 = 9.4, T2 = 12.1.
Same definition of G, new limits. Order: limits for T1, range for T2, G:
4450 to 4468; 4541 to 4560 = 11.8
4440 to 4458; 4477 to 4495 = 10.7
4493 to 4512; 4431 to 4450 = 11.4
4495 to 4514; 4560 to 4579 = 12.2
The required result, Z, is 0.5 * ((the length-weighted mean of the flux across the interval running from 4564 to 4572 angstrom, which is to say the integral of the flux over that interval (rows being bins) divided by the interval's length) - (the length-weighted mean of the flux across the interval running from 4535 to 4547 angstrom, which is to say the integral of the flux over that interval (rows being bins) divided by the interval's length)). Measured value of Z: 0.19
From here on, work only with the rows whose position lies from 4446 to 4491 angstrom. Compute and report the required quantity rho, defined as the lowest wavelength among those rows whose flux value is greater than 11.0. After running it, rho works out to 4475.53 angstrom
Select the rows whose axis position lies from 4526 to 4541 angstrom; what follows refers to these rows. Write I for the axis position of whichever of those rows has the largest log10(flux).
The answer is 4533.61 angstrom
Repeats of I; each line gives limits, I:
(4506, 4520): 4516.94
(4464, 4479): 4475.53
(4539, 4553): 4548.25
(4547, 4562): 4548.25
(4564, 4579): 4573.45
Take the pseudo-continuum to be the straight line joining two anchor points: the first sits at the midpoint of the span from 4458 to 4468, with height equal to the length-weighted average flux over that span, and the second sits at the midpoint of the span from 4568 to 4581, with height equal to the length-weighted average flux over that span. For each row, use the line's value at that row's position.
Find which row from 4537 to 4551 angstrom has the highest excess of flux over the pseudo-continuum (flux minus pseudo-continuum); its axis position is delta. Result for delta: 4548.25 angstrom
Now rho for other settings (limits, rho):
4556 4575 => 4556.63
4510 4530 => 4510.70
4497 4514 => 4500.33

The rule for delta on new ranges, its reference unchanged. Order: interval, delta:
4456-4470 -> 4469.35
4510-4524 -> 4516.94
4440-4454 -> 4442.67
